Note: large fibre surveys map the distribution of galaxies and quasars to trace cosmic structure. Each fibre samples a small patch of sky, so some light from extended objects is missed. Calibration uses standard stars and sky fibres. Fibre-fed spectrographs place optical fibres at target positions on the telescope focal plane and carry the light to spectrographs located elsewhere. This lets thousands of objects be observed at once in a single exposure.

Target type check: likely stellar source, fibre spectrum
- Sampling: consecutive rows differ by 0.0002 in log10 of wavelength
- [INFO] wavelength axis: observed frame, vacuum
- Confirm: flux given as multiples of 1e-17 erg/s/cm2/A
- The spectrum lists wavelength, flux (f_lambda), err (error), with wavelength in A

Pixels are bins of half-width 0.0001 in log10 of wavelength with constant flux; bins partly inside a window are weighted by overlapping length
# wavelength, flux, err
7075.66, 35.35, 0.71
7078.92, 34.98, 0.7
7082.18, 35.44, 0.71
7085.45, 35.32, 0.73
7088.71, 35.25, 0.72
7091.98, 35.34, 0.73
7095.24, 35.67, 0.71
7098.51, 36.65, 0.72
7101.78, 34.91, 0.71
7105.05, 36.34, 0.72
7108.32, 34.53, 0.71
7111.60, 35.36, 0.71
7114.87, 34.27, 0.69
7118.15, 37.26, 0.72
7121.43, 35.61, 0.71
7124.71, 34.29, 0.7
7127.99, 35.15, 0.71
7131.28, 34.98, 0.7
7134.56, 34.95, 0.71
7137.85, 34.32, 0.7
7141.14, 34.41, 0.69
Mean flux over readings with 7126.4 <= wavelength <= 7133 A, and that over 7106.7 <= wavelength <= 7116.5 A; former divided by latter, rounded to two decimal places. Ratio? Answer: 1.01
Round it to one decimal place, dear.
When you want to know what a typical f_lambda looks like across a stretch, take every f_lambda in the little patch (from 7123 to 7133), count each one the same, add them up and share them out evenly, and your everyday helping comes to 34.8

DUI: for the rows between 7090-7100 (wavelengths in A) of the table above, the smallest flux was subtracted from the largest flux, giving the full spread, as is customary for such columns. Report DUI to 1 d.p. 1.3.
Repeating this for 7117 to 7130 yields 3.0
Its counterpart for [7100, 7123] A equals 3.0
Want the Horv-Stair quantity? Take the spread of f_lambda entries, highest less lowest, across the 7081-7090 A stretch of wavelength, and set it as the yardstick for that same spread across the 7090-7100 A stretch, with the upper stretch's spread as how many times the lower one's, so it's 6.9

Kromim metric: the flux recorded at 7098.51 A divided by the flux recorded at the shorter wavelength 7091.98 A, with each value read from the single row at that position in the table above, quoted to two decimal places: 1.04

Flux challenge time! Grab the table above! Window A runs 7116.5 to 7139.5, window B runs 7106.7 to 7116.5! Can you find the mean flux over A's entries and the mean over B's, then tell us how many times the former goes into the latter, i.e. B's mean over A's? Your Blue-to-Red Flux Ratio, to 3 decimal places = 0.986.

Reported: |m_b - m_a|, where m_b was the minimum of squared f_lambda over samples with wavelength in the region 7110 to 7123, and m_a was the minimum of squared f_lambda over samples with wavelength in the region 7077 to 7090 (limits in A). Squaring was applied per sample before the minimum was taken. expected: 49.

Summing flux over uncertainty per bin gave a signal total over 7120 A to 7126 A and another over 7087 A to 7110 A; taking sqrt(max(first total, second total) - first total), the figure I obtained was 16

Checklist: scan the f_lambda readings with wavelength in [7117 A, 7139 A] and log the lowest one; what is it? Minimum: 34.29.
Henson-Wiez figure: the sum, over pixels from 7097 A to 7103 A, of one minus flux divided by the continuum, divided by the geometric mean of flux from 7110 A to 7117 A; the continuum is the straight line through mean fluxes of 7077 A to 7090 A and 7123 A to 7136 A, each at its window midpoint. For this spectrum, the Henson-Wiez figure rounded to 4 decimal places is -0.0011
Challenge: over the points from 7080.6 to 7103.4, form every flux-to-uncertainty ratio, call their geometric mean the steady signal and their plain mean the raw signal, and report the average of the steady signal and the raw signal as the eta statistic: 49.42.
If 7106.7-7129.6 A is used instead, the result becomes 49.78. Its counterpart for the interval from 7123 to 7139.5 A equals 49.34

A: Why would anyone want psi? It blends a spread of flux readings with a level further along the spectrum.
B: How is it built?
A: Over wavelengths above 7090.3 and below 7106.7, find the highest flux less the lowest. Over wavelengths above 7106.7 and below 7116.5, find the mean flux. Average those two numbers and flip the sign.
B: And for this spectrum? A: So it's -18.2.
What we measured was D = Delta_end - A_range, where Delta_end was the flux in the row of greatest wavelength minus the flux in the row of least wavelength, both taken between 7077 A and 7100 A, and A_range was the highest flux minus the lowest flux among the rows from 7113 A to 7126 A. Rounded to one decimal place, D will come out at -1.3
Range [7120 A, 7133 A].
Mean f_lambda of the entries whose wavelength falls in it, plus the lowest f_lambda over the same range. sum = 69.3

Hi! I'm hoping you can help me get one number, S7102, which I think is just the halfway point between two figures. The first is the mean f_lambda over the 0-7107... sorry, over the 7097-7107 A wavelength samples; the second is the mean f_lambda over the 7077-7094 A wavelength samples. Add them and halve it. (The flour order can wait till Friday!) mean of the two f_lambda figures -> 35.6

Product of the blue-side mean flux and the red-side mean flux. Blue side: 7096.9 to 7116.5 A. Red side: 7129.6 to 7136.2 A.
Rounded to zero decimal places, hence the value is 1236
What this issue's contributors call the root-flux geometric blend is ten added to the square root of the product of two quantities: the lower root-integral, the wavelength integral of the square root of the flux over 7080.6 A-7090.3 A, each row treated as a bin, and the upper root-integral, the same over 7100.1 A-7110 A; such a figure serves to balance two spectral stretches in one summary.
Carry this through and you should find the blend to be 68.2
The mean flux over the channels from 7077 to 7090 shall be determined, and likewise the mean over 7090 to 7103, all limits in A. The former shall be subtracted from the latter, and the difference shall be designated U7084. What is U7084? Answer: 0.4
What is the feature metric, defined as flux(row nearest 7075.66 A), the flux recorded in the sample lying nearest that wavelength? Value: 35.35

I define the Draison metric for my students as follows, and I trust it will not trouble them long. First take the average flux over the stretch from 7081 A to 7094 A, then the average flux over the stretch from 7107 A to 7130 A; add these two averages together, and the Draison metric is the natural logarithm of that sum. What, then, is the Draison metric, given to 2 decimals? 4.26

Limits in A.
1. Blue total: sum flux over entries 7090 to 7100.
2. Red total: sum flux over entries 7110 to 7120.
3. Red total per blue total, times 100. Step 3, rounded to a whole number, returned 99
